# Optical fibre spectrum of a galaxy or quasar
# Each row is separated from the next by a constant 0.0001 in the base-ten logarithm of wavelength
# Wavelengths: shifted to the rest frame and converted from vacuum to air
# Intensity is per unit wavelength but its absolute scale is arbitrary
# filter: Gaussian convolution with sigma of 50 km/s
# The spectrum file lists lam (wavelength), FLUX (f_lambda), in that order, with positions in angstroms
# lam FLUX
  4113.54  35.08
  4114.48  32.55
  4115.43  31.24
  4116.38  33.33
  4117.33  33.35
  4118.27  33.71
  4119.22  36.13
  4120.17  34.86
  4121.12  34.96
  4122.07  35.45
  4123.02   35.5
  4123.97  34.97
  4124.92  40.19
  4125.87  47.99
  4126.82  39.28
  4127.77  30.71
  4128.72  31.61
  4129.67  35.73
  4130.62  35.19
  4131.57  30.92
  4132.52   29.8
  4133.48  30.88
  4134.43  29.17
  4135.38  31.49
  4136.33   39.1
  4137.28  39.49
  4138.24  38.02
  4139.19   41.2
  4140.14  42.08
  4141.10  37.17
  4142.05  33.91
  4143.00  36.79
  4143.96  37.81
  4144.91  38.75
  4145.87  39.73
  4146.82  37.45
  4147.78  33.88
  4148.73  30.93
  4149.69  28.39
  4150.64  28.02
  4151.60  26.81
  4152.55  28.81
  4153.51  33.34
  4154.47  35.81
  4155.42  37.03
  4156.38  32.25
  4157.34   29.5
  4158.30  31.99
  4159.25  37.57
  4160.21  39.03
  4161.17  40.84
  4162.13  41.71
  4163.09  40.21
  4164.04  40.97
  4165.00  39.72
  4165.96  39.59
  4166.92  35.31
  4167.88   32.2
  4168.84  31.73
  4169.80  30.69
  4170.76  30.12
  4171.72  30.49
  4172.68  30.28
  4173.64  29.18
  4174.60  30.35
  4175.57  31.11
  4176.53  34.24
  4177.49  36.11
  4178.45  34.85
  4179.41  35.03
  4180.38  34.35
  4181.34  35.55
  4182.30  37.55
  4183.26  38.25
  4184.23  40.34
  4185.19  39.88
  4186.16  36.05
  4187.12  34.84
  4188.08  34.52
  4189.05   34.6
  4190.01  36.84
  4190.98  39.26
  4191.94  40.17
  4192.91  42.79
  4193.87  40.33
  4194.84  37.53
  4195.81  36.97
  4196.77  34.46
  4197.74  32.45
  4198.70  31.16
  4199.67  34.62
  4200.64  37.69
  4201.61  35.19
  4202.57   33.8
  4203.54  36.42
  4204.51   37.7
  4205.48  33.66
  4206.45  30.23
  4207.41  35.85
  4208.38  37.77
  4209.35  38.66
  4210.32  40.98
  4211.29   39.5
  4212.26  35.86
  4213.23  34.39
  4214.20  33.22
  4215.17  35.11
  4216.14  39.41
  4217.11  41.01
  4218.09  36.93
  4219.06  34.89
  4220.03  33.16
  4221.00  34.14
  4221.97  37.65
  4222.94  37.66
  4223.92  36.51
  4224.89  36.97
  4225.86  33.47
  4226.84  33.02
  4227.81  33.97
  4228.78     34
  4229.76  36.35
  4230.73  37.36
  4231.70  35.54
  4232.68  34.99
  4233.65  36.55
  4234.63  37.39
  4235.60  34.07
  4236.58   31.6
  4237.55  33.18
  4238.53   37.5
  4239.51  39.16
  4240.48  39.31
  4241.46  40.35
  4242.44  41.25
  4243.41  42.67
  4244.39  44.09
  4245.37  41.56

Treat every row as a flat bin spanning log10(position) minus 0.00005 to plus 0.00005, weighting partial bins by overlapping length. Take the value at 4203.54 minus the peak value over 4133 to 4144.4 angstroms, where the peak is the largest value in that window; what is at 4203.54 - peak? -5.7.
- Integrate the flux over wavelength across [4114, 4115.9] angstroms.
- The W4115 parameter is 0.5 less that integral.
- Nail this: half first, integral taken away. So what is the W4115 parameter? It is -60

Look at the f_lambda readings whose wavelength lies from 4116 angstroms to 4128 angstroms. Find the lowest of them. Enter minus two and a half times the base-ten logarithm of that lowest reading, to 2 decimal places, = -3.72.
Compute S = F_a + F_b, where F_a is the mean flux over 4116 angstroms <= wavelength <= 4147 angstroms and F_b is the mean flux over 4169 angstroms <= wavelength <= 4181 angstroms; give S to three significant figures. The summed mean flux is 68.2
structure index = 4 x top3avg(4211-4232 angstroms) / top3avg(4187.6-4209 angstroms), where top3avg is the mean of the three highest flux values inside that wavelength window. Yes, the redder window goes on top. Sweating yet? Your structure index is 3.89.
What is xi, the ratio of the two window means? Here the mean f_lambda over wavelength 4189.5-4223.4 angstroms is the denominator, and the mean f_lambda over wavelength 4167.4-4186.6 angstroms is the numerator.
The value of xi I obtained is 0.929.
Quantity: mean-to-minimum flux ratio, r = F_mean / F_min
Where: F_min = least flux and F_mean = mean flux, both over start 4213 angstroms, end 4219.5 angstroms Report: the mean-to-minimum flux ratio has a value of 1.10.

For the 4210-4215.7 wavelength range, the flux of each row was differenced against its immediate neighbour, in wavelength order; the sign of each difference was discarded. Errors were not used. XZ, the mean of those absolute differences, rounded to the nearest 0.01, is 1.93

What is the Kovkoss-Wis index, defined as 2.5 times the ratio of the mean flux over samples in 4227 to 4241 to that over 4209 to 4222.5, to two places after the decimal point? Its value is 2.43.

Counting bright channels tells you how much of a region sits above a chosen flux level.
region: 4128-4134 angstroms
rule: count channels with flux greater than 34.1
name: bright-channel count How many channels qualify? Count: 2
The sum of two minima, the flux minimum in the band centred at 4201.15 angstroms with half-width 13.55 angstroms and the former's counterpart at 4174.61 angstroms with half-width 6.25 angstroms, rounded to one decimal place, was 59.4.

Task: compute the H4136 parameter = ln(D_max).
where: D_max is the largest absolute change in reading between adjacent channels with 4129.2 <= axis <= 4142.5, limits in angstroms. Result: 2.03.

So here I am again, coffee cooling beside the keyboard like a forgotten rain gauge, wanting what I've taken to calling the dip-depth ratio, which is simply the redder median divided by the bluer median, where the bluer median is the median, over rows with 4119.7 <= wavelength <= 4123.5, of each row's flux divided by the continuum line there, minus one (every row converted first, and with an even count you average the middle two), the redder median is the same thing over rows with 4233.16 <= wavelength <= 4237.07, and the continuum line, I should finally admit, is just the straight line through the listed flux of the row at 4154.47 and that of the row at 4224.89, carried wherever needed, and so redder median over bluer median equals 27.2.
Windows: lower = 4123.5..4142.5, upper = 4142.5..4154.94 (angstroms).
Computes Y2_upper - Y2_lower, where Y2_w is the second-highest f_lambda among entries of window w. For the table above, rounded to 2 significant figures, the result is -3.3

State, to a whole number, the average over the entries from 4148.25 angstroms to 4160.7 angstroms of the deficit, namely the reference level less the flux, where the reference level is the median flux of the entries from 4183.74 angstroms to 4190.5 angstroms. 4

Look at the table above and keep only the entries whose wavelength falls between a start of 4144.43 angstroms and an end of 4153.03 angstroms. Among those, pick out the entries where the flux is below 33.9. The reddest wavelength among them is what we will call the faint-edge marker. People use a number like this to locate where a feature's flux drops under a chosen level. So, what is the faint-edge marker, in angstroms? 4152.55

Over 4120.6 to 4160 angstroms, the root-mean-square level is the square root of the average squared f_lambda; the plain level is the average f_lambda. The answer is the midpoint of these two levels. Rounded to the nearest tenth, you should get 35.0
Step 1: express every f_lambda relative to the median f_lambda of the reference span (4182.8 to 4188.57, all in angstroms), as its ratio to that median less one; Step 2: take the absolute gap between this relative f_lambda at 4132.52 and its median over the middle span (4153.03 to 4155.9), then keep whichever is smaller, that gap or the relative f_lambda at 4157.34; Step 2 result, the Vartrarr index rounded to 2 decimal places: -0.21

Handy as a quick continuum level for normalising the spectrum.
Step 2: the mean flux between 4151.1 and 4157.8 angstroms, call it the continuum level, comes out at 31.9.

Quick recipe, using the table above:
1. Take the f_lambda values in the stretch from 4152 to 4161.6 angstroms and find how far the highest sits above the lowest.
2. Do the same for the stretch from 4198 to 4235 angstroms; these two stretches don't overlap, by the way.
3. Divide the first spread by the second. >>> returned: 1.1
